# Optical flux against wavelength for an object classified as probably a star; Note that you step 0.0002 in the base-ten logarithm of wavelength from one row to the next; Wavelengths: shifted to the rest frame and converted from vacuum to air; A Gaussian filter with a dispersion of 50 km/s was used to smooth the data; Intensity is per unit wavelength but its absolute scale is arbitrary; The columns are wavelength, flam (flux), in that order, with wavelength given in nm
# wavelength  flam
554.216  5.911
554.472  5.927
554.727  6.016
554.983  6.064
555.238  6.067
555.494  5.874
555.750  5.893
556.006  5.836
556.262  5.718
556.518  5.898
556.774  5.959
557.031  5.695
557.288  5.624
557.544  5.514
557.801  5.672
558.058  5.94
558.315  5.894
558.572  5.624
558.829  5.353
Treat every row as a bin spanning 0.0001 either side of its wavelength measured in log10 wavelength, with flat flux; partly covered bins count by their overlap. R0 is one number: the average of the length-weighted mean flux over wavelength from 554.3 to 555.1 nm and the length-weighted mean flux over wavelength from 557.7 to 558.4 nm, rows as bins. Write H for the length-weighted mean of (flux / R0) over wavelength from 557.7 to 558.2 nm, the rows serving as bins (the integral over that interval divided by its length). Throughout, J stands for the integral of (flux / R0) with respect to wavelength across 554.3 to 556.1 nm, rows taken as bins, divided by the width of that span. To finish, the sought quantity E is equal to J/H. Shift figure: 1.02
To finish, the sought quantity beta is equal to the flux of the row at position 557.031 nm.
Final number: 5.695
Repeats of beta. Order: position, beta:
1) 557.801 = 5.672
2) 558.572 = 5.624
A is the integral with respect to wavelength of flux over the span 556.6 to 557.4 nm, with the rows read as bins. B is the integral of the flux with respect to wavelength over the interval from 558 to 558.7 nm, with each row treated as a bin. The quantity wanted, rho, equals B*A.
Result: 18.8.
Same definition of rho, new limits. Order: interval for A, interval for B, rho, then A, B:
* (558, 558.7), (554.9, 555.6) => 17.1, 4.1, 4.20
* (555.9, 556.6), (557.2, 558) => 18.3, 4.1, 4.51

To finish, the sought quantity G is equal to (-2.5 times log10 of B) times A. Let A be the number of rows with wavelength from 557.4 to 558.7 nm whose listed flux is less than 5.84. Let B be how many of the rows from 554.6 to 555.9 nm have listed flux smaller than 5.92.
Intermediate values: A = 3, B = 2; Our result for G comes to -2.3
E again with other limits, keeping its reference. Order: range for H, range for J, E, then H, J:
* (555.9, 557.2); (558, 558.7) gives 1.00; 0.98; 0.98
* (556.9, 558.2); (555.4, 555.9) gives 1.03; 0.96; 0.99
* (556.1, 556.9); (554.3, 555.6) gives 1.02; 0.99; 1.01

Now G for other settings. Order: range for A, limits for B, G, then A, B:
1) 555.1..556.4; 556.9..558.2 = -3.0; 2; 4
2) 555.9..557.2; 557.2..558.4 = -4.5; 3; 4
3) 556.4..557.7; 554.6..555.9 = -2.3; 3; 2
